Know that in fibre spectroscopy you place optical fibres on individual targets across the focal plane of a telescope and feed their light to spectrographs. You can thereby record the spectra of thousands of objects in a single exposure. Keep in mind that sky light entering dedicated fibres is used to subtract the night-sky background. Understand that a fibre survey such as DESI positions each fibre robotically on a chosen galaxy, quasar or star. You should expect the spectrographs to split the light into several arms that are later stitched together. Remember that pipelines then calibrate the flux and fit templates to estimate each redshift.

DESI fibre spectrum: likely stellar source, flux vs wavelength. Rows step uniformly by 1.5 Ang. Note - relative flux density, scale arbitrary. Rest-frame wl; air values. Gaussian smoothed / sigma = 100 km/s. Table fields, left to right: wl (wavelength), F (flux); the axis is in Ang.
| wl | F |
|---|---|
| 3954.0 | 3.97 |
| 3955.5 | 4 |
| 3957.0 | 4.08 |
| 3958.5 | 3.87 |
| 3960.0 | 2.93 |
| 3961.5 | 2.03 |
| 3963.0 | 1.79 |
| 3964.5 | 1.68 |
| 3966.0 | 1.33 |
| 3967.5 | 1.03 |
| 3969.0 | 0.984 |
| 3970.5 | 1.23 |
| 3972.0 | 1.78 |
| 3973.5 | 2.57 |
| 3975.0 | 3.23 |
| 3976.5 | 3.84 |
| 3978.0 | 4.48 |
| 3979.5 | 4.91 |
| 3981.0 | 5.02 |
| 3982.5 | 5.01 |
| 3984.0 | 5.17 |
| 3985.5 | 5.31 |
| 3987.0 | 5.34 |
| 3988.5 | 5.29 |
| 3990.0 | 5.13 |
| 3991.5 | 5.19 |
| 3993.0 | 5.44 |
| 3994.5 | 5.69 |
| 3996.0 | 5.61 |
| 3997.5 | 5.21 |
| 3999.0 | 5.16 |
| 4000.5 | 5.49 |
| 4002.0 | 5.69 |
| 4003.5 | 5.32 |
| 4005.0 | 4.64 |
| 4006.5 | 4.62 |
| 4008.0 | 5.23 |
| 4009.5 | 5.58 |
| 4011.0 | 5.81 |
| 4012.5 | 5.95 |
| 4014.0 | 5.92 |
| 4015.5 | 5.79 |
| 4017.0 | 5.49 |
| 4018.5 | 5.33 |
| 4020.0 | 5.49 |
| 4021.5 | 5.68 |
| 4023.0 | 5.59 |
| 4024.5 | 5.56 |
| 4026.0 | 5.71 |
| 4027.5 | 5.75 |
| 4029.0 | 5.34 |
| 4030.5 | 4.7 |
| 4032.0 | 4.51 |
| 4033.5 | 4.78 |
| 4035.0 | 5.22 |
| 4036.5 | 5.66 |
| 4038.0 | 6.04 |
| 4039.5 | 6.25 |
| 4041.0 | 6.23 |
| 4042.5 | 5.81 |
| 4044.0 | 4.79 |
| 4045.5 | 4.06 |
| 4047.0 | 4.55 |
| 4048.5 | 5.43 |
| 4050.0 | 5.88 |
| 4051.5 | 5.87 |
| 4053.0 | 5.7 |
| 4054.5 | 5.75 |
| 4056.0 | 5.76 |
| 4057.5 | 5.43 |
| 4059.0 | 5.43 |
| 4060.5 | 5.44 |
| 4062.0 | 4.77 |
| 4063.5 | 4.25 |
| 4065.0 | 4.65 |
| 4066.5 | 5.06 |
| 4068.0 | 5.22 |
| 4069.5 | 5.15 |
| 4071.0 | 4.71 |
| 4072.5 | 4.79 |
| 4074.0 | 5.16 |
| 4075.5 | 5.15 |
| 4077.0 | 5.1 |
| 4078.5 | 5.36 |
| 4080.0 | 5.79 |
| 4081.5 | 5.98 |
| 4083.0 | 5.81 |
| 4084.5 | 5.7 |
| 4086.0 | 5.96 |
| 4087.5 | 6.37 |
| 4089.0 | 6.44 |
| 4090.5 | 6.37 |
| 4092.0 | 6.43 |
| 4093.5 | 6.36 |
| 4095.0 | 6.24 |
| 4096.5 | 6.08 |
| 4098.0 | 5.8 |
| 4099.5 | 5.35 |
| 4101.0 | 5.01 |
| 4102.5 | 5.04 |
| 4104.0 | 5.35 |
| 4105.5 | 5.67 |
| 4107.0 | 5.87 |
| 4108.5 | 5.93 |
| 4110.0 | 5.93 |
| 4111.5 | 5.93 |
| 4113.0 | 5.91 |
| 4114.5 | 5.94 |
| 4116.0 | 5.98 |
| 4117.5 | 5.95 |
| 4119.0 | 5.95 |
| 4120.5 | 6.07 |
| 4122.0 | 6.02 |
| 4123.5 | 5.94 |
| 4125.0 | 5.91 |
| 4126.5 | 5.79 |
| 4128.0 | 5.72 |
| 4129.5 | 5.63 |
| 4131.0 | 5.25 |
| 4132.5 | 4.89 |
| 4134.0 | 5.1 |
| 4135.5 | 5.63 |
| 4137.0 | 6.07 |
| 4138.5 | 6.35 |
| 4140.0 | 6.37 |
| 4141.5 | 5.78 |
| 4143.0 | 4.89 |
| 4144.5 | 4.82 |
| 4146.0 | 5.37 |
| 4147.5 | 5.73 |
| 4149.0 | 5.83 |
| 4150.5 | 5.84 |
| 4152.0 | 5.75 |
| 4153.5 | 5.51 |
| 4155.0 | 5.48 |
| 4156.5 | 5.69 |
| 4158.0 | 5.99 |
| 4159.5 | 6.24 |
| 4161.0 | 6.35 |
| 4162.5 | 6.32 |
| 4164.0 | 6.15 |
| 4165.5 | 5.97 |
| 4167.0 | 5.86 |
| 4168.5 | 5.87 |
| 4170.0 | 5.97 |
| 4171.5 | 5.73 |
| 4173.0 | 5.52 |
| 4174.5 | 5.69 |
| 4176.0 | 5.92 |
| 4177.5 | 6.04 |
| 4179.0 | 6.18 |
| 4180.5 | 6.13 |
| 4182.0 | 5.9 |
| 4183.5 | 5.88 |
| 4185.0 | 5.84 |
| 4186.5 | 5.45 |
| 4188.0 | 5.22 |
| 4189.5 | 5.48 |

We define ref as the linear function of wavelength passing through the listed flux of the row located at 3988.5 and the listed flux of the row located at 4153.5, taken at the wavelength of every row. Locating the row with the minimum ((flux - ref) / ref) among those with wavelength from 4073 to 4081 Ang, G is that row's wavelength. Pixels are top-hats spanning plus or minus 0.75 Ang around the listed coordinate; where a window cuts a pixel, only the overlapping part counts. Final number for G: 4077.0 Ang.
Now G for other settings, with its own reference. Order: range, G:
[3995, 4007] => 4006.5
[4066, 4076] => 4071.0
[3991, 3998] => 3991.5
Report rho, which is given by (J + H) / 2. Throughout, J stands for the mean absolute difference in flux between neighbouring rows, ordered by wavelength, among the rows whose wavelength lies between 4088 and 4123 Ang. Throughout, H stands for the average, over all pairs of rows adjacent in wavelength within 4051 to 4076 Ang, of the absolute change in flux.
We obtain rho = 0.18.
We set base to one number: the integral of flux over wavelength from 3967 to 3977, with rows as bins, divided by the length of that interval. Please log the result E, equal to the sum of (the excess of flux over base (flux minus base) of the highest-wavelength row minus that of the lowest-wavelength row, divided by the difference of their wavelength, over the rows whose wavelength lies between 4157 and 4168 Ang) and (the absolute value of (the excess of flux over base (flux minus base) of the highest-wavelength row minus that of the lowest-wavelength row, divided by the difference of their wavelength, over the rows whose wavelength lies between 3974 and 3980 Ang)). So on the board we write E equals 0.36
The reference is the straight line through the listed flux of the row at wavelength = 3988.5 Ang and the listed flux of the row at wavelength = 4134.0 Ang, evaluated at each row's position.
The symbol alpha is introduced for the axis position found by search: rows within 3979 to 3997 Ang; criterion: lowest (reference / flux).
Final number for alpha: 3994.5 Ang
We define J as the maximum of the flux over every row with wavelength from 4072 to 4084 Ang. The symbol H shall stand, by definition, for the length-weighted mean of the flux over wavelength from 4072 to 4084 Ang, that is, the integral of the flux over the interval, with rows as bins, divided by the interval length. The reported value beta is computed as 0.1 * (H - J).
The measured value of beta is -0.057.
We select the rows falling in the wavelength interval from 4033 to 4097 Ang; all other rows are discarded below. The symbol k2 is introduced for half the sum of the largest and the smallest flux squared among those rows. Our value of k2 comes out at 29.0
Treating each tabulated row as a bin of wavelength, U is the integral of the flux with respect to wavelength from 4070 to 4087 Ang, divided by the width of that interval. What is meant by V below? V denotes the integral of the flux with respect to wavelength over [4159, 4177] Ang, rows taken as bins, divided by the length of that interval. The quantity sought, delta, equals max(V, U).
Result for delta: 6.0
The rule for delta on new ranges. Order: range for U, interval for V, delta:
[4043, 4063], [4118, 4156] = 5.7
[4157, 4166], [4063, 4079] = 6.2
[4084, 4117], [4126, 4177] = 5.9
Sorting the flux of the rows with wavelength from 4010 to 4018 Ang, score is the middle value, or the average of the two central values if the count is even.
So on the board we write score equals 5.81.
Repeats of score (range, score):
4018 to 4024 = 5.54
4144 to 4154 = 5.73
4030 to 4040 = 5.22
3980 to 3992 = 5.18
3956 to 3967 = 2.03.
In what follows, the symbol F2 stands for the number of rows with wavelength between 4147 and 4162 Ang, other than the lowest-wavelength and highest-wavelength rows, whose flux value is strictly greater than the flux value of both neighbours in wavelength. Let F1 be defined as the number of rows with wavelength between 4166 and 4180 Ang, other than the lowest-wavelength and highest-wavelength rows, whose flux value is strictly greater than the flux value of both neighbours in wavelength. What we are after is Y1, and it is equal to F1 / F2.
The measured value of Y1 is 1.00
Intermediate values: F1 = 1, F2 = 1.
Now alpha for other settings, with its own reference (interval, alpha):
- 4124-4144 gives 4140.0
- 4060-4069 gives 4060.5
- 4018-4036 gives 4027.5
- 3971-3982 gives 3981.0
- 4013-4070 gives 4039.5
